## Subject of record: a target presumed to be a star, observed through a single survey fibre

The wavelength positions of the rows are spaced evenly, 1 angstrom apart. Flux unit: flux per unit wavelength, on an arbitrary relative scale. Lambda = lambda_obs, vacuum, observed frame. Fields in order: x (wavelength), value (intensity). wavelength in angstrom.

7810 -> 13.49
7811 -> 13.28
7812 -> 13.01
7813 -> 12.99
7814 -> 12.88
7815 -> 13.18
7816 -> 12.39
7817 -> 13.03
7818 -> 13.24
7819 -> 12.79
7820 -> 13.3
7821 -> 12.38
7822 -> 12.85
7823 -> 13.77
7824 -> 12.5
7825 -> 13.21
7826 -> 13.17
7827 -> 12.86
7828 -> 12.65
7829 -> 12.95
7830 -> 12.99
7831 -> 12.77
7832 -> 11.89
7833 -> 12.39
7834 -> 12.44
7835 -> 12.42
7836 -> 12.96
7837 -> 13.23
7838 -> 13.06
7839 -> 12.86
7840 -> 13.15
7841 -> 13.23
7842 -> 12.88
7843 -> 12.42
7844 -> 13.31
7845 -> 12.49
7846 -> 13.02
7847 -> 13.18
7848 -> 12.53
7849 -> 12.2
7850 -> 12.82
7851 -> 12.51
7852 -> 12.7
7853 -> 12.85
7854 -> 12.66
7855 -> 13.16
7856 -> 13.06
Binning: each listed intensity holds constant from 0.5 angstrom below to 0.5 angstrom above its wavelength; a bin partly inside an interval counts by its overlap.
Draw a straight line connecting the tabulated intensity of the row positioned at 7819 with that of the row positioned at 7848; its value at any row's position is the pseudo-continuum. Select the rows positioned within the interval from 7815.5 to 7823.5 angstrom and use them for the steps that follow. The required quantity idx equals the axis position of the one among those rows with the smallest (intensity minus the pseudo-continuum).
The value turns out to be 7816 angstrom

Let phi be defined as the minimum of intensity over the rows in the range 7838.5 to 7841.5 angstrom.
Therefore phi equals 12.86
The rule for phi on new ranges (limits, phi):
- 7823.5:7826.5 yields 12.5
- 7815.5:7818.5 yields 12.39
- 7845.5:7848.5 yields 12.53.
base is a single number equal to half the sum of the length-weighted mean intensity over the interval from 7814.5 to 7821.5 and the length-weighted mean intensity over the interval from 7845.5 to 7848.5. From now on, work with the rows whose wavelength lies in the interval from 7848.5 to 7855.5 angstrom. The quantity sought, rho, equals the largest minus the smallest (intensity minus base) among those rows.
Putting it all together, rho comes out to 0.96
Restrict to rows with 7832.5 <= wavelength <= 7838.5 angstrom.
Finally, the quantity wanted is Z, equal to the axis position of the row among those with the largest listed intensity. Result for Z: 7837 angstrom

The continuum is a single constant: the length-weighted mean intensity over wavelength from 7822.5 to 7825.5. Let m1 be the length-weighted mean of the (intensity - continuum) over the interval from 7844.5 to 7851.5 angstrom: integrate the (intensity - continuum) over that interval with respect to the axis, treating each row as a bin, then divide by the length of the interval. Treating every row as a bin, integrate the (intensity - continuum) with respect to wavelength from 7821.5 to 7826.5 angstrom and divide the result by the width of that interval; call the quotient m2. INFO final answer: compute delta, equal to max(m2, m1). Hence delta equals -0.06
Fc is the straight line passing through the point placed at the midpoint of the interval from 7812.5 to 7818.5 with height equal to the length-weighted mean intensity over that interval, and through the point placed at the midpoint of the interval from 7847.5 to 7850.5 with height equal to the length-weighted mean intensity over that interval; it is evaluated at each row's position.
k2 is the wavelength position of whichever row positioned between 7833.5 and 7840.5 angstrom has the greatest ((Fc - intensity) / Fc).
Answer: 7835 angstrom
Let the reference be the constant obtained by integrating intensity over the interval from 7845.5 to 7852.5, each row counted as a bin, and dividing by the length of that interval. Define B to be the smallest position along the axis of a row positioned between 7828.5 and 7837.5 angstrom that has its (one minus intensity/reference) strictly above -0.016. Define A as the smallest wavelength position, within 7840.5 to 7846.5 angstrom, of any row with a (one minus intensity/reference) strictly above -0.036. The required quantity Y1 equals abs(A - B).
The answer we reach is 11 angstrom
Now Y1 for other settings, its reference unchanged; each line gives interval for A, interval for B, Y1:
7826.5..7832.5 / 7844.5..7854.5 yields 18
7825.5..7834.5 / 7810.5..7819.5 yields 13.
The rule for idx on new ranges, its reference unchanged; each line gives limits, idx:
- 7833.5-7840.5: 7835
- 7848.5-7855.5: 7849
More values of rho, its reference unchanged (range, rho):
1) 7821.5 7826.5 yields 1.27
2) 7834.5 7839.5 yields 0.81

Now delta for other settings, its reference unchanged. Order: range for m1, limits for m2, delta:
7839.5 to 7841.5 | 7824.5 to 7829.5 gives 0.03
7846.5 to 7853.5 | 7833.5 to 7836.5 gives -0.48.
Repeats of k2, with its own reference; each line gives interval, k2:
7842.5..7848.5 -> 7843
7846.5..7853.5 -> 7849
